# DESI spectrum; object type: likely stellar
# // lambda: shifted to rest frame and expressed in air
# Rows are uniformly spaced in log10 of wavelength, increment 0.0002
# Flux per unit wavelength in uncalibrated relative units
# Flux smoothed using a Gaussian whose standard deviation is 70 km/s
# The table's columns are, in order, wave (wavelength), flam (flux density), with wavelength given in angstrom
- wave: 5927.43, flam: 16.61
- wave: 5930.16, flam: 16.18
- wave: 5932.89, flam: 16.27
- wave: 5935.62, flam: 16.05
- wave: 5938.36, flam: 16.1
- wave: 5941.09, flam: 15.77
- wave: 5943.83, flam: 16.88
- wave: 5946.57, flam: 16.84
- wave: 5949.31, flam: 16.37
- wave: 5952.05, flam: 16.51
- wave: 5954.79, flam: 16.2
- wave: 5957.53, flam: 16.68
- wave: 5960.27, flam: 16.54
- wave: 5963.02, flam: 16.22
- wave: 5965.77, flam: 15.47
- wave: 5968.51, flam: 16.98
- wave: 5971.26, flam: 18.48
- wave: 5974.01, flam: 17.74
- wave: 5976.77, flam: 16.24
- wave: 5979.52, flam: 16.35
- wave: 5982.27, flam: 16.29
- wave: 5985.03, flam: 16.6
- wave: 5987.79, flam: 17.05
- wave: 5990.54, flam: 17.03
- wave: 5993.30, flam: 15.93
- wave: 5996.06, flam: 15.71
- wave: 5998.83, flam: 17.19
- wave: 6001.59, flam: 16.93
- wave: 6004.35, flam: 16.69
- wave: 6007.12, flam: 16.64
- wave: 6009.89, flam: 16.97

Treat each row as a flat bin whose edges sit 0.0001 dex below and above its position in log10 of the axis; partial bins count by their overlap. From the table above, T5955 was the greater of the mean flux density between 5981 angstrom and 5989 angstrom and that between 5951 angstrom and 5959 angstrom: 16.6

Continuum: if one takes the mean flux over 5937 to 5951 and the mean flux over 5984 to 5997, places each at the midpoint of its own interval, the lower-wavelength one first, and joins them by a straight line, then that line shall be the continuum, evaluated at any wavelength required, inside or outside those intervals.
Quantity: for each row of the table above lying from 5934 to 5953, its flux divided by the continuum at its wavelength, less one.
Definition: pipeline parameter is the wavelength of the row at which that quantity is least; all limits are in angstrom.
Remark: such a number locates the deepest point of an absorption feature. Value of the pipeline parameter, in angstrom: 5941.09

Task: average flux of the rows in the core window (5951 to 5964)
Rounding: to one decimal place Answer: 16.4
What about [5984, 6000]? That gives 16.6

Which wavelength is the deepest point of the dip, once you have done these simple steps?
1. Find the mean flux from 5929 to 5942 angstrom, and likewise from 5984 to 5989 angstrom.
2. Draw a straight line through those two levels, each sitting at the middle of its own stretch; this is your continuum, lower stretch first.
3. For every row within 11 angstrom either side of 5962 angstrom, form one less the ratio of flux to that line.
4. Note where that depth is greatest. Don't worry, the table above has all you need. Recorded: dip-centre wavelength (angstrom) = 5965.77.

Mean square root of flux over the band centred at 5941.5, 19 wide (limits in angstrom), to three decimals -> 4.040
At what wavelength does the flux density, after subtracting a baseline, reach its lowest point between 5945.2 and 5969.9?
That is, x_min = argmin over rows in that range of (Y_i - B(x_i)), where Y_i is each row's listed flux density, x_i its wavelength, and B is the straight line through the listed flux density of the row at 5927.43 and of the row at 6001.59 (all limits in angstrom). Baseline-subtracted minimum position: 5965.77 angstrom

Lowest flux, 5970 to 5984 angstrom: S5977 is 16.24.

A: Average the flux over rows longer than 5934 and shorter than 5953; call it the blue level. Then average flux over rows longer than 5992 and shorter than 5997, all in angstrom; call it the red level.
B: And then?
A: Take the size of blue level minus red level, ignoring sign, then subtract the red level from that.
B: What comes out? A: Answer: -15.3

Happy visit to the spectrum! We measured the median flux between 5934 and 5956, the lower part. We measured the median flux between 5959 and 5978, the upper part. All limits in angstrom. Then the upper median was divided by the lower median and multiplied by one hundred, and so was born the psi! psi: 101.6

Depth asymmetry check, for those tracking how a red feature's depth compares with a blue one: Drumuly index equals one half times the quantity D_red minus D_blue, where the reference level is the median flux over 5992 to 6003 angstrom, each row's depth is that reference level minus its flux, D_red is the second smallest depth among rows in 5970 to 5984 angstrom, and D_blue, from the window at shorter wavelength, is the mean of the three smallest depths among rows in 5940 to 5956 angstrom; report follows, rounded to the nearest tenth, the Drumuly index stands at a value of -0.5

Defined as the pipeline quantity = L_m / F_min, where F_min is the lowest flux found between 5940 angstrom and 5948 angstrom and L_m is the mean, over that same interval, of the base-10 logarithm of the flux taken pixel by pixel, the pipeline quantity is 0.0772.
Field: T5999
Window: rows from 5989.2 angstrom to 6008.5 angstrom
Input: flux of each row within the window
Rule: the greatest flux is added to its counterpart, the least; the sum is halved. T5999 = 16.45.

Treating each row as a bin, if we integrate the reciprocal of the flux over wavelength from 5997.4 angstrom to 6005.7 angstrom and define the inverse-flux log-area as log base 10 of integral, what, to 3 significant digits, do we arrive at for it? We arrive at -0.310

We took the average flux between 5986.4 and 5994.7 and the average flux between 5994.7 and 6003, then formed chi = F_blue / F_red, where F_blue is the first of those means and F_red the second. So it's 1.00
